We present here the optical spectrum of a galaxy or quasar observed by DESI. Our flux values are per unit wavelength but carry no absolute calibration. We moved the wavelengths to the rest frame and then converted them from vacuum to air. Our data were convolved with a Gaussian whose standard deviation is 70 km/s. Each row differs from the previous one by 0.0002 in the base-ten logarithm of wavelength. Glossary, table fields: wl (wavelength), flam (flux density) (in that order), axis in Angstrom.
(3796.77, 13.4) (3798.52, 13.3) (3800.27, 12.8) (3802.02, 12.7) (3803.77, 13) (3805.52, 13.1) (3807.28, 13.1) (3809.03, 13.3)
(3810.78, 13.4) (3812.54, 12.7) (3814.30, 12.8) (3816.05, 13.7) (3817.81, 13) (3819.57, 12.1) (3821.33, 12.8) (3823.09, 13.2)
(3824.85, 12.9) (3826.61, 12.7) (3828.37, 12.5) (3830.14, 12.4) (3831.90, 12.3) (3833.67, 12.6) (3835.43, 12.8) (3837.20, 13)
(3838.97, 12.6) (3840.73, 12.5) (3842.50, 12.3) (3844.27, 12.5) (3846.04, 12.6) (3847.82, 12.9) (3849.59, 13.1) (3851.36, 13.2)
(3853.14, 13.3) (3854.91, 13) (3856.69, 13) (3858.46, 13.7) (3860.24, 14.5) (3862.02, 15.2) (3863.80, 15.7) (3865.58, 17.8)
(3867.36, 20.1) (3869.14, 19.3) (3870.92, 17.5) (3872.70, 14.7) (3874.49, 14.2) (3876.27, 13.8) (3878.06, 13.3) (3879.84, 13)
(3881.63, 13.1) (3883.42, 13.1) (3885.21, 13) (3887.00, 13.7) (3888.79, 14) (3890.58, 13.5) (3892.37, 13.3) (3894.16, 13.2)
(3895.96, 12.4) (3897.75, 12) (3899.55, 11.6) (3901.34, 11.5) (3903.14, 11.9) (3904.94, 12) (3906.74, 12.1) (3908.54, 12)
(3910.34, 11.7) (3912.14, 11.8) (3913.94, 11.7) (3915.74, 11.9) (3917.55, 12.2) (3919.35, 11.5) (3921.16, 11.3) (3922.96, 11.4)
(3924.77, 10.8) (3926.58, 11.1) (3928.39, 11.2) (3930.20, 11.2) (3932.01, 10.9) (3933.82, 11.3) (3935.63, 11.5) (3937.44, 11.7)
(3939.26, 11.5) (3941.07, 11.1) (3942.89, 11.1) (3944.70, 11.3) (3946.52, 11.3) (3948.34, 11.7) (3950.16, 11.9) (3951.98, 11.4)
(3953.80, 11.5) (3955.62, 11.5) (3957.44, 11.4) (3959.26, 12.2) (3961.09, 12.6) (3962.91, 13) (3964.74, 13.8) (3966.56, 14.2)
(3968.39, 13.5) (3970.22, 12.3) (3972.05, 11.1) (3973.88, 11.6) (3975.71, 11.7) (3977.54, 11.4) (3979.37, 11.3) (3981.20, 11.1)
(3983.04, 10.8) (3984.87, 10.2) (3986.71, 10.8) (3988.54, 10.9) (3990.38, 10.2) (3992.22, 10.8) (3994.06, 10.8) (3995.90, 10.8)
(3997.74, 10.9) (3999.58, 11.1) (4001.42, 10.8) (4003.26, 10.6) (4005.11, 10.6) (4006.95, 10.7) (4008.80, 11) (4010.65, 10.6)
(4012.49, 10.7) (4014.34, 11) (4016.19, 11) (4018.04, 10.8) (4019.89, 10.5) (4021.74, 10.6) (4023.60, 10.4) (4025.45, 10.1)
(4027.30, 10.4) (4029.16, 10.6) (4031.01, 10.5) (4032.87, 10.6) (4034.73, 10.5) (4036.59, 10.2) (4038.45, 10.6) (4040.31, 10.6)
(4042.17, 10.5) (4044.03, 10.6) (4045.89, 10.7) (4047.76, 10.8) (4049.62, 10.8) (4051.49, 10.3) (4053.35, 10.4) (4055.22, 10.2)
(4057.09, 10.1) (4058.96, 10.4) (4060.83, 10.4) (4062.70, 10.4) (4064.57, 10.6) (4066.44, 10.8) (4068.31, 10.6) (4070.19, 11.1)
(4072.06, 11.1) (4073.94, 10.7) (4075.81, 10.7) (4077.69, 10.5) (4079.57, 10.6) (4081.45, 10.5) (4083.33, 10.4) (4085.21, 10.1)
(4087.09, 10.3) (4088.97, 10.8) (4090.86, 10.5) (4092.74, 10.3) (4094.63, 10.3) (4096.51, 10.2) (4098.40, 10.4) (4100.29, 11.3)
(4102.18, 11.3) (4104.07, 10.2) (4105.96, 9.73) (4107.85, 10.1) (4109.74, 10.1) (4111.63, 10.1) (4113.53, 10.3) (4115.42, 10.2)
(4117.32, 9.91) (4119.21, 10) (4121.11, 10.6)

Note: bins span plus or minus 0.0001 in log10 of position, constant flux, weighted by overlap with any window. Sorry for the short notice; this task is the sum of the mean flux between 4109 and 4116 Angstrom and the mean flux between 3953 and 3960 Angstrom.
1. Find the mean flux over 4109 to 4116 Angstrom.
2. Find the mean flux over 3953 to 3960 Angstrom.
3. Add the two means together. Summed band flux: 21.8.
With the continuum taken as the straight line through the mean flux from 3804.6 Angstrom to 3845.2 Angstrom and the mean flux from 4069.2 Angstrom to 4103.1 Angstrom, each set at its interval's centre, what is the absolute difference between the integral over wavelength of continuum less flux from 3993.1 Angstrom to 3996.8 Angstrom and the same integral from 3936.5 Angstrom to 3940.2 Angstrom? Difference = 1.2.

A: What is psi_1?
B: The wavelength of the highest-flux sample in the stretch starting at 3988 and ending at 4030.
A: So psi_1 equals 3999.58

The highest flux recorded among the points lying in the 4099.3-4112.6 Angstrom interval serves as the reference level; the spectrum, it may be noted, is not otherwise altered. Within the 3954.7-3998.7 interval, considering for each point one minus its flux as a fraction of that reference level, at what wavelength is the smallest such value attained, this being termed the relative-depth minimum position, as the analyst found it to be 3966.56 Angstrom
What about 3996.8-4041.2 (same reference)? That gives 3999.58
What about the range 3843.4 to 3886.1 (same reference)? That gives 3867.36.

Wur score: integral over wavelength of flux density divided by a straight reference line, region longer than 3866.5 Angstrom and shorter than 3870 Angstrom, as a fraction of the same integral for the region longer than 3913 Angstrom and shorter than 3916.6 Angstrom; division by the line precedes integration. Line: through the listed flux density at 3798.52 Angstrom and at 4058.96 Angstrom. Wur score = 1.6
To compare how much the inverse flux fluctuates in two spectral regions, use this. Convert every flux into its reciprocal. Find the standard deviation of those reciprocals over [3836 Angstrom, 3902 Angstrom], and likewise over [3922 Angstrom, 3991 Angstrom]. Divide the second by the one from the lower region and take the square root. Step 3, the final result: 0.8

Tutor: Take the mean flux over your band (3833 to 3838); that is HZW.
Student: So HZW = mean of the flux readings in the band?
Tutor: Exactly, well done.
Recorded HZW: 12.8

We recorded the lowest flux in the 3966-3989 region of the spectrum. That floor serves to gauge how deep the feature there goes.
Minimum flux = 10.2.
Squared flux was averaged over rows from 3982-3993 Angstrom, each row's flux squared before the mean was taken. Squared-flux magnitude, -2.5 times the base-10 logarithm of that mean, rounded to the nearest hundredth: -5.13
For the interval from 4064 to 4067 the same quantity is -5.15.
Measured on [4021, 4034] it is -5.10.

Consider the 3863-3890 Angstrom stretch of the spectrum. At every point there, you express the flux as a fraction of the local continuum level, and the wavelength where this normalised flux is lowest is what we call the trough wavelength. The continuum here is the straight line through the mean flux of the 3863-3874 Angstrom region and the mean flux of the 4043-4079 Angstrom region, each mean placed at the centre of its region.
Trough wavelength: 3879.84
